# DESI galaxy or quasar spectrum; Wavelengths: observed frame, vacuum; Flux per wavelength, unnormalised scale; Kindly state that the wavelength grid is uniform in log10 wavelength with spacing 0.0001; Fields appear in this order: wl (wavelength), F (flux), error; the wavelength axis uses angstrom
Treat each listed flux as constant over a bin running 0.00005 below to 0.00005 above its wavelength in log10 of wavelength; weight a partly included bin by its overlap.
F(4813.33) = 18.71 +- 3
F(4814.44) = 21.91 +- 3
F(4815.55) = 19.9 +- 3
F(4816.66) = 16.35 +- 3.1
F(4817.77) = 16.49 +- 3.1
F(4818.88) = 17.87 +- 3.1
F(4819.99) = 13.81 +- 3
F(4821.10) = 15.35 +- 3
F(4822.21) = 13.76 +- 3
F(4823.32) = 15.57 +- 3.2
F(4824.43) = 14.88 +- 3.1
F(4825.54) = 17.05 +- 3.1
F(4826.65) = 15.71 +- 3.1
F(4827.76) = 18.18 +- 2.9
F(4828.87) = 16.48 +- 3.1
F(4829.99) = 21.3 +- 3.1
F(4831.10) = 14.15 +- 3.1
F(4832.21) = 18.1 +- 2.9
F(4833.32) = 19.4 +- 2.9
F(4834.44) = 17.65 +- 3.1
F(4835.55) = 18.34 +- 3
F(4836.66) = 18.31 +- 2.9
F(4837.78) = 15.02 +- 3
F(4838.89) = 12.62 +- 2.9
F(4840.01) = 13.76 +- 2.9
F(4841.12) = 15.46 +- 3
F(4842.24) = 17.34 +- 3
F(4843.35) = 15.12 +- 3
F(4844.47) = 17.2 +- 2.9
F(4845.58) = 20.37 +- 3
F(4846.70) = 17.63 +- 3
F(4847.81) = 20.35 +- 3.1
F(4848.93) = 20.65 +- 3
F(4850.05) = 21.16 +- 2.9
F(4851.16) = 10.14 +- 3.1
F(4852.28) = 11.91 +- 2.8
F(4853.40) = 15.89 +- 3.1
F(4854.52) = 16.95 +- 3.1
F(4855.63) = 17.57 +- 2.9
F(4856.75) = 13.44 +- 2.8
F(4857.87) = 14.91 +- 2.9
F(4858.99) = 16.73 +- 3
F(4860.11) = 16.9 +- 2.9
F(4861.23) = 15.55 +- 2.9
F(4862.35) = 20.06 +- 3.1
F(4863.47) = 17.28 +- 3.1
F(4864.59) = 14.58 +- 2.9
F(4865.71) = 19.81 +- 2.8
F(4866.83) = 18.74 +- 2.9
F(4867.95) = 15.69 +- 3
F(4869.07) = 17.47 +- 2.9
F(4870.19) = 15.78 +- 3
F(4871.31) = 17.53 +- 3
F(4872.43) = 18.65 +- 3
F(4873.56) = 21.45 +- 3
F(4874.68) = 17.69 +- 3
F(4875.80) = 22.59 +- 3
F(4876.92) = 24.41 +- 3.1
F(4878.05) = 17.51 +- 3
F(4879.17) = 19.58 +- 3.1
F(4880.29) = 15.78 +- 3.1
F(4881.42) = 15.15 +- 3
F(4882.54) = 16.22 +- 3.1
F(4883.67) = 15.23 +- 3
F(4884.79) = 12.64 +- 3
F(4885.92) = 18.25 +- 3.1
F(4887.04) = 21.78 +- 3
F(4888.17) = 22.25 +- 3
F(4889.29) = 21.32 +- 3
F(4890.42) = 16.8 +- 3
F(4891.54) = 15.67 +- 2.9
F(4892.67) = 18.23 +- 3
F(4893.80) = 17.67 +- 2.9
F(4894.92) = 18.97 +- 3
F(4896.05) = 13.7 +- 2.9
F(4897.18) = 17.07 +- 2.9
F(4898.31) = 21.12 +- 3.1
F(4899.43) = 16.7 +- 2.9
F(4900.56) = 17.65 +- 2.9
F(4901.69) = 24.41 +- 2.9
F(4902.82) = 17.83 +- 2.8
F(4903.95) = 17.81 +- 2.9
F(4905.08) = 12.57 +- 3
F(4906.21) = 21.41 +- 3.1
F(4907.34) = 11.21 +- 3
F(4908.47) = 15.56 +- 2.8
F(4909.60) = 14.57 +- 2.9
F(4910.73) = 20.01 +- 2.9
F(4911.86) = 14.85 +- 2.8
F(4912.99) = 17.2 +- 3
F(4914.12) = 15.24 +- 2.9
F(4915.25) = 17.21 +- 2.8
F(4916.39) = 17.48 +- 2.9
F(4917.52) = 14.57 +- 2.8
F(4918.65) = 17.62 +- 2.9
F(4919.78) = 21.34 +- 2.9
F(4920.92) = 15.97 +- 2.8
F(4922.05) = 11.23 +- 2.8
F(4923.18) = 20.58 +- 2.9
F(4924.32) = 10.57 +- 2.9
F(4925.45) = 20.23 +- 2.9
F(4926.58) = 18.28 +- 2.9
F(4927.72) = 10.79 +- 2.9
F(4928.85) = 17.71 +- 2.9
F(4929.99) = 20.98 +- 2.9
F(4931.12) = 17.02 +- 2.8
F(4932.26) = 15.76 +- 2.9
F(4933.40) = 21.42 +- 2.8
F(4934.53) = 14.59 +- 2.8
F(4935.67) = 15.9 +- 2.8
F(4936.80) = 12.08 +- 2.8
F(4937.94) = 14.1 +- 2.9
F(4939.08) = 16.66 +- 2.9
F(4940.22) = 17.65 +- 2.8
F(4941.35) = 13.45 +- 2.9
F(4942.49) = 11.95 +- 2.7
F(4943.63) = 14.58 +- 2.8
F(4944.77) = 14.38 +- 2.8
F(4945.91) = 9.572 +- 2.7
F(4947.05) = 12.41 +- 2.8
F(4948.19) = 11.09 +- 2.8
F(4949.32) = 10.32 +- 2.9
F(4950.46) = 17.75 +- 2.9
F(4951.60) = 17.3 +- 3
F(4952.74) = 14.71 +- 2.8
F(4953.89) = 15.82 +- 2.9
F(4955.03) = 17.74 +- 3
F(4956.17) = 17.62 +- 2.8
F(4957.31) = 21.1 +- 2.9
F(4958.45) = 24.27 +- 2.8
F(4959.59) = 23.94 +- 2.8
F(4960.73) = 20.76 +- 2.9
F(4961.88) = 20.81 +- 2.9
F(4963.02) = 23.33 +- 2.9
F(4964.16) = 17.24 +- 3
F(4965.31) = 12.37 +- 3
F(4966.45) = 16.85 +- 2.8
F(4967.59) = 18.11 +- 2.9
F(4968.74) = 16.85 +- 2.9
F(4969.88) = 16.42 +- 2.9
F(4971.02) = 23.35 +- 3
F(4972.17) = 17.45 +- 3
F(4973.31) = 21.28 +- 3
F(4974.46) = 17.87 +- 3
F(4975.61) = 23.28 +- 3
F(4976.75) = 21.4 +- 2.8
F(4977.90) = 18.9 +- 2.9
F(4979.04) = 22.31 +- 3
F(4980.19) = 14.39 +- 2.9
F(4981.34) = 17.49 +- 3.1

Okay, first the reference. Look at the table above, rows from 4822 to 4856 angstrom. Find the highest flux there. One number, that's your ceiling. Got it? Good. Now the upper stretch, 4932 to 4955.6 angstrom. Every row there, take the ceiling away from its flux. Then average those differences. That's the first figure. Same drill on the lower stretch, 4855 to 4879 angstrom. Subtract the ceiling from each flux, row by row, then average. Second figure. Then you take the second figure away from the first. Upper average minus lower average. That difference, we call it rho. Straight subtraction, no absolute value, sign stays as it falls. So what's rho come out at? -3.1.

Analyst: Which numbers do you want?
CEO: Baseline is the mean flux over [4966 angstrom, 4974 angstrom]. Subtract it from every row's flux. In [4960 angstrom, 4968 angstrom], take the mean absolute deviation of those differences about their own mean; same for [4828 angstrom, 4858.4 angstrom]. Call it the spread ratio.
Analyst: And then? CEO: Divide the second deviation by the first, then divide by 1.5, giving 0.58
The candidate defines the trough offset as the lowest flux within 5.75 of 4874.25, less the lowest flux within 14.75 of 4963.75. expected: 5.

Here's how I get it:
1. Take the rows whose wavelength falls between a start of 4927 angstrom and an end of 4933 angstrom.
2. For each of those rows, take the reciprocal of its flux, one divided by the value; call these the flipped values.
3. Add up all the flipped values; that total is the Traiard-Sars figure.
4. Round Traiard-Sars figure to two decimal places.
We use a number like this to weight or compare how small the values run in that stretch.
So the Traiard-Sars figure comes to 0.32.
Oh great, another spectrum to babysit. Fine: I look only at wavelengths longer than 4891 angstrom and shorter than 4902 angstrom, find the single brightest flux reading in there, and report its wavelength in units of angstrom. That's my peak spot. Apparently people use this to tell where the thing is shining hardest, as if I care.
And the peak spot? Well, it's 4901.69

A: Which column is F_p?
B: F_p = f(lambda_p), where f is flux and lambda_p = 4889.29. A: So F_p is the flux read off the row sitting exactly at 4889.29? 21.32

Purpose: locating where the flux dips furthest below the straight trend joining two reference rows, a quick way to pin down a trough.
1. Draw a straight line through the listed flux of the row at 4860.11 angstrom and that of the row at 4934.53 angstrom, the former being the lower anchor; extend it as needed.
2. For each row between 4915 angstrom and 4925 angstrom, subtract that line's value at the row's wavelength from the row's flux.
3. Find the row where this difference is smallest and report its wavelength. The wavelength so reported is 4924.32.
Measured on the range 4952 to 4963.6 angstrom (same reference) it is 4952.74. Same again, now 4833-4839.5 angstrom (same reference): 4838.89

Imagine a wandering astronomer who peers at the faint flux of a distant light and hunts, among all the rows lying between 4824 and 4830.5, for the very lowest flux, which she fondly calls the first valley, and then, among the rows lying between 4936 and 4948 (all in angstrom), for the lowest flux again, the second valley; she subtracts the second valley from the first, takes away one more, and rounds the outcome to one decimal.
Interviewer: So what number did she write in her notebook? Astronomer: 4.3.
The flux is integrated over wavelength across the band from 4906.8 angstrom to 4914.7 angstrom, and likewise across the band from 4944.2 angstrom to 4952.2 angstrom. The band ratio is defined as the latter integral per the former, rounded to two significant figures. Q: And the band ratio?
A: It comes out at 0.86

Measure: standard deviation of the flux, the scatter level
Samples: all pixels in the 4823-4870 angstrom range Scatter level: 2.5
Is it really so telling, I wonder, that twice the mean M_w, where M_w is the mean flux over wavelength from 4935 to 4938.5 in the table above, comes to 28.1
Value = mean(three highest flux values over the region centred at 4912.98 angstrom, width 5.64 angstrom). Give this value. 18.1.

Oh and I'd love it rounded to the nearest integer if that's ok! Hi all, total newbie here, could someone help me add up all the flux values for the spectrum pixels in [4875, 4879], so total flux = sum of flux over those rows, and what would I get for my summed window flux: 65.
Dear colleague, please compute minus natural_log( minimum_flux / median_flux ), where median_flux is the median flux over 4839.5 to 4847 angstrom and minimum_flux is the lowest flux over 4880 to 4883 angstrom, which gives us 0.13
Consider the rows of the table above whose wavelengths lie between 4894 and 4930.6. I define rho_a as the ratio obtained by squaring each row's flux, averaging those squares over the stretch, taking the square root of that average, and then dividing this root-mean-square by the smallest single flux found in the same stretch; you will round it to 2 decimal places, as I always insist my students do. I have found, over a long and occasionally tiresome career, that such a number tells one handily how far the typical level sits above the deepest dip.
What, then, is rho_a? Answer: 1.64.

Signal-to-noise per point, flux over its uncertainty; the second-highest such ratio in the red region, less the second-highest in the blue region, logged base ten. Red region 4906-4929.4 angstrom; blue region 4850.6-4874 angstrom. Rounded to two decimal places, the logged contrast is -1.67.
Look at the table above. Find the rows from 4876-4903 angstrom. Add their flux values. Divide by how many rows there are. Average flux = 18.2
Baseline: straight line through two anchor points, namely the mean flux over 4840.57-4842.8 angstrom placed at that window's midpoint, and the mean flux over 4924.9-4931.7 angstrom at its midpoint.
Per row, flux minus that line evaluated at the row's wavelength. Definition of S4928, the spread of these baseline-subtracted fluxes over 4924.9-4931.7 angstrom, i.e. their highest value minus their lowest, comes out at 10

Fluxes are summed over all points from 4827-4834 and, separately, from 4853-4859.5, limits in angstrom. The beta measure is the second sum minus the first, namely -12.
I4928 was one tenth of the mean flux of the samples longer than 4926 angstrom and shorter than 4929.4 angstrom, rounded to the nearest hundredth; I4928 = 1.56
